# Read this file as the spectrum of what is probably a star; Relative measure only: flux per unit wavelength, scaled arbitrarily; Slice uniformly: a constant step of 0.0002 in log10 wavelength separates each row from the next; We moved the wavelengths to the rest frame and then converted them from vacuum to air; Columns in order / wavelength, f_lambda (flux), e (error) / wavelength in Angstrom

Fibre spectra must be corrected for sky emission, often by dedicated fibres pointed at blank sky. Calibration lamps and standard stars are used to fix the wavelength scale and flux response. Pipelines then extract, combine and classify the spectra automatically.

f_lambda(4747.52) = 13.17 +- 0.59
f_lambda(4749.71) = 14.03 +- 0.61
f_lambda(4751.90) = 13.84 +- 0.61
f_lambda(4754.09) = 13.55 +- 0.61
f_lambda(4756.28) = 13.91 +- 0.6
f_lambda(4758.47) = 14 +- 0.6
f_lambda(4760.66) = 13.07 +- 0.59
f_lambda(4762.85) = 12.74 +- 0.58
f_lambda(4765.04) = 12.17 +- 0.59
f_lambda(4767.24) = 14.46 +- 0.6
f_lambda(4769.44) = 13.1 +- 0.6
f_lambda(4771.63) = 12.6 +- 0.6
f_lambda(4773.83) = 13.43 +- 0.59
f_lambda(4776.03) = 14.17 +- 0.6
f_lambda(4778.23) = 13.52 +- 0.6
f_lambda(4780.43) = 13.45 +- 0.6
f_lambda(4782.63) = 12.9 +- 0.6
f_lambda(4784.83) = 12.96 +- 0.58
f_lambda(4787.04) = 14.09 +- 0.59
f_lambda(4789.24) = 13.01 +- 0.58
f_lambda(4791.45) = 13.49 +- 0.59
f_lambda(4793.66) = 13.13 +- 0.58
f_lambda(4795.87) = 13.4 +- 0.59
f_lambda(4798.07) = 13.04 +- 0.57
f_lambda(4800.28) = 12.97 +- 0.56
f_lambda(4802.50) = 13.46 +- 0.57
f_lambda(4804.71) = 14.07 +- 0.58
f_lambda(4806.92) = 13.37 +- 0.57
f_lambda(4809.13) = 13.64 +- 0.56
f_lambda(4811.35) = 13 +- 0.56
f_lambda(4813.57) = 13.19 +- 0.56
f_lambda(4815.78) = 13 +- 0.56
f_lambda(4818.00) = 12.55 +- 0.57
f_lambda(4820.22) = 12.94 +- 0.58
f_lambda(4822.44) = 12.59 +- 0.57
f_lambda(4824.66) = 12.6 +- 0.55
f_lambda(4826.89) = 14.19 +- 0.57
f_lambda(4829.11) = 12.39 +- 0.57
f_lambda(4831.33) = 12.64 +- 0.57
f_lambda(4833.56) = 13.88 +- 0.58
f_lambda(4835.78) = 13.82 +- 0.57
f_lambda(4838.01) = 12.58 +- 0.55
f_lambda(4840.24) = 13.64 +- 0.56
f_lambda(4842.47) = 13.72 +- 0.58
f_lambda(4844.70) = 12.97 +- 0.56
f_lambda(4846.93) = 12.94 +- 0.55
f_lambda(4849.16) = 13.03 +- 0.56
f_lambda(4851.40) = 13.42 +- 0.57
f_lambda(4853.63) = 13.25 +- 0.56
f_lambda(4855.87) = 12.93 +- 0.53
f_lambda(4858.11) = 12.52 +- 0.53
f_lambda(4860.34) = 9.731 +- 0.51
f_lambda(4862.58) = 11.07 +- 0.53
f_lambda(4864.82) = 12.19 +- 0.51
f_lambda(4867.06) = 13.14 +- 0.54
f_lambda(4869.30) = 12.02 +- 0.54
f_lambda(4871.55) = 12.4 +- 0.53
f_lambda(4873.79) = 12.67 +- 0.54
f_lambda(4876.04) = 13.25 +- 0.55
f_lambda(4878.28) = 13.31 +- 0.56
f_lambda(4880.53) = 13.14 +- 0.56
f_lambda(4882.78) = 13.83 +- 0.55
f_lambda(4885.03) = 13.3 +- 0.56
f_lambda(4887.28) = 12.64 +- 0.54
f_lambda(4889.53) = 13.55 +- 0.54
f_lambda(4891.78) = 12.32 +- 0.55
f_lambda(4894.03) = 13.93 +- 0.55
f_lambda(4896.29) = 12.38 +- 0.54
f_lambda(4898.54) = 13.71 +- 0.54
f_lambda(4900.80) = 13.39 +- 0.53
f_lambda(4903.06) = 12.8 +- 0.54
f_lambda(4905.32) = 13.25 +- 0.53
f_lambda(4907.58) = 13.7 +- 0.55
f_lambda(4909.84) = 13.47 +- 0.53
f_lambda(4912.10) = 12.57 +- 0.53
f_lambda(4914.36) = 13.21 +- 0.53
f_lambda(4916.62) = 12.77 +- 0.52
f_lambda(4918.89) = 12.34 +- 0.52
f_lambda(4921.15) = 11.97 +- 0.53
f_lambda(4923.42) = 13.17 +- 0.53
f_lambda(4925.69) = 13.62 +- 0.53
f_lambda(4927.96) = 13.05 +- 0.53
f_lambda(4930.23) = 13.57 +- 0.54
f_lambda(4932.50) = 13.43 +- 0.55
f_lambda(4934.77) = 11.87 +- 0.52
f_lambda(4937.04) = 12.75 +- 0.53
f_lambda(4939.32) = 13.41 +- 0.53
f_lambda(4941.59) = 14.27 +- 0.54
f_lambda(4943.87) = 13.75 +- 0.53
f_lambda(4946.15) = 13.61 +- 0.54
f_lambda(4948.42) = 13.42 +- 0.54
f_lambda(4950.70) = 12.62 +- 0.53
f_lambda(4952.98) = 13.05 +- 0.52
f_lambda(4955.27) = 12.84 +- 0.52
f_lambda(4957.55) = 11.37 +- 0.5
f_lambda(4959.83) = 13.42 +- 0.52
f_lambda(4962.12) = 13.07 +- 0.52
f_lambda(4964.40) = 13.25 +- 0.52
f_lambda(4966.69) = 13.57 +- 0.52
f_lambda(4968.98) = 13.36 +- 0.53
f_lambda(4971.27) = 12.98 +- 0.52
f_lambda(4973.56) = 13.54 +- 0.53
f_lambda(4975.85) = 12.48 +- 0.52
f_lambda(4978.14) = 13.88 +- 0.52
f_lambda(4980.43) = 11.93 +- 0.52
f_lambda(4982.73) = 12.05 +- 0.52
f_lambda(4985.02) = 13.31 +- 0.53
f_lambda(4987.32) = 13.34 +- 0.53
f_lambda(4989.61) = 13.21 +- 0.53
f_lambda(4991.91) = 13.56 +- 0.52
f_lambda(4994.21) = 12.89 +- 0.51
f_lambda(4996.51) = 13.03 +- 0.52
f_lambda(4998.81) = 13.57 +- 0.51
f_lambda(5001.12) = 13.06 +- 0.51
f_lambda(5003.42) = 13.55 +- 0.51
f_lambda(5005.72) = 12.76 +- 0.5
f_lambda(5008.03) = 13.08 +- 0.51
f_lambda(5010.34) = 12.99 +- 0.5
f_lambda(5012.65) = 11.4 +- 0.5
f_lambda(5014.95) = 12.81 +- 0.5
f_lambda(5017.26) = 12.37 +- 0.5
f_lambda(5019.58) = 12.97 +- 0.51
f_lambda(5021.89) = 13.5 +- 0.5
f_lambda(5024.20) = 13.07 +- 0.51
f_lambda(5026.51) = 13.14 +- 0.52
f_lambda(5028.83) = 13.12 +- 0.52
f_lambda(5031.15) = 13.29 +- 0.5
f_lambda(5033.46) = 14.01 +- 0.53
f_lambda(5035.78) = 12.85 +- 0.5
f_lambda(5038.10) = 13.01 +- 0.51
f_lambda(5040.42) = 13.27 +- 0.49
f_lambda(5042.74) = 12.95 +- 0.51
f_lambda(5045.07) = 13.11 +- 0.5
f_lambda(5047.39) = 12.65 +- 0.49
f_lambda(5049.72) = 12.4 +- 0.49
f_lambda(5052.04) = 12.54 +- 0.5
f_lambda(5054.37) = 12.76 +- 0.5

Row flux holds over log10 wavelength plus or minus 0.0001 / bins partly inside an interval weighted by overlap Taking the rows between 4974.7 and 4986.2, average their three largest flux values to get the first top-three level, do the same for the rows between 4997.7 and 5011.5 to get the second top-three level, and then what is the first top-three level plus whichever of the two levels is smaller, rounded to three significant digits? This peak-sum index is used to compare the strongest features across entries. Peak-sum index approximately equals 26.4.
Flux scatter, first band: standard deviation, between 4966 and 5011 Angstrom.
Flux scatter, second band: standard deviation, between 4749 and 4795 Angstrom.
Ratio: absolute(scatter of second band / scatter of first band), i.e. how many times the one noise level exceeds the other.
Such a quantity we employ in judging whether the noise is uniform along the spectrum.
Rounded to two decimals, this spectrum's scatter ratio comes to 1.16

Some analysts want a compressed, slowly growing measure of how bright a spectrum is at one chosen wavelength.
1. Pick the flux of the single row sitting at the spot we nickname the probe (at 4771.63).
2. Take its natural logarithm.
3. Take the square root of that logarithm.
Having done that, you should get 1.59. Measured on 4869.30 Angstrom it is 1.58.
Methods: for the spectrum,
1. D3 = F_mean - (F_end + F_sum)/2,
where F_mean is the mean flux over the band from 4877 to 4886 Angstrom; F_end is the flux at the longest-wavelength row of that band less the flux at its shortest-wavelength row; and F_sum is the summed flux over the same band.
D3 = -13.4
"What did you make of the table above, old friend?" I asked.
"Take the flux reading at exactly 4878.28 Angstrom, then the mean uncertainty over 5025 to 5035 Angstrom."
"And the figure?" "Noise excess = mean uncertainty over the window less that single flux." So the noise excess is -12.8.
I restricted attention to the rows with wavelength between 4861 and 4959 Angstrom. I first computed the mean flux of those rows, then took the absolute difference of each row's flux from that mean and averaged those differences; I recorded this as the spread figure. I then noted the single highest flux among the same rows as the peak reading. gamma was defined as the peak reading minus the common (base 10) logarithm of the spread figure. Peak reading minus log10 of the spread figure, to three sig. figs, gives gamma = 14.5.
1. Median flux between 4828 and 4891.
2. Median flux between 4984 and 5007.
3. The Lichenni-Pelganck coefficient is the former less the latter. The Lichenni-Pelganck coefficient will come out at -0.26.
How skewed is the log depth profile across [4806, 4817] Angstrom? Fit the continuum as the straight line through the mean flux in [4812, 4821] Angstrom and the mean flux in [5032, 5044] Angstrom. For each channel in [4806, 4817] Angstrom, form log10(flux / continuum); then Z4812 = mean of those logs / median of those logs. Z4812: 1.2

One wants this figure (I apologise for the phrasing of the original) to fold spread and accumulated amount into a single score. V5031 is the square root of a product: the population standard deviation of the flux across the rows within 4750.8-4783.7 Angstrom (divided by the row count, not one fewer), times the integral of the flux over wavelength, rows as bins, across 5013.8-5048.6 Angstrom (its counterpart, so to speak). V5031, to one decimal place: 16.7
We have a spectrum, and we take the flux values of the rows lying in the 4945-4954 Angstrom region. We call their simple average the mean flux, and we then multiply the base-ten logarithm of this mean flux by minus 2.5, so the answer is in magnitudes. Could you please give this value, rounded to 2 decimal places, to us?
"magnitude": -2.80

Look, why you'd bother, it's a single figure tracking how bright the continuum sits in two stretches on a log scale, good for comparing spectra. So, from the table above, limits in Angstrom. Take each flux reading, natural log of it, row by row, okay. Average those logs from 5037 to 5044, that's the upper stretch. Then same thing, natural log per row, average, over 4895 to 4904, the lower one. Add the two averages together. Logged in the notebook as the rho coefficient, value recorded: 5.14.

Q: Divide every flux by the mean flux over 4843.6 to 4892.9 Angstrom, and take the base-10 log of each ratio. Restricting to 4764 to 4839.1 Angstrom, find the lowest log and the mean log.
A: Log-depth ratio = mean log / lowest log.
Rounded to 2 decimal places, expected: -0.90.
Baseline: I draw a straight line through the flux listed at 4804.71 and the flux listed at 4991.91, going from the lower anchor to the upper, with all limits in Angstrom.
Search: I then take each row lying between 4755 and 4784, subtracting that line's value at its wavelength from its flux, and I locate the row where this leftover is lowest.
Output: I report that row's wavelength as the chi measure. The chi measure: 4765.04 Angstrom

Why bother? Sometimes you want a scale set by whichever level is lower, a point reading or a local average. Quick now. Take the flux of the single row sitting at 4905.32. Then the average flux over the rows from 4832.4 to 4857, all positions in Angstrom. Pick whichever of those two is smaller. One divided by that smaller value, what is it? 0.075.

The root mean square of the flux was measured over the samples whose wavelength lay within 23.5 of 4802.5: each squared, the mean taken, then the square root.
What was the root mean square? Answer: 13.2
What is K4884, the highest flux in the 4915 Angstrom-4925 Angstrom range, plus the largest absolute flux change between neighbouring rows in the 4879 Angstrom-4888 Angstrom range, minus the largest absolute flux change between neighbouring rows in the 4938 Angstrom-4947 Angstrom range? 13.0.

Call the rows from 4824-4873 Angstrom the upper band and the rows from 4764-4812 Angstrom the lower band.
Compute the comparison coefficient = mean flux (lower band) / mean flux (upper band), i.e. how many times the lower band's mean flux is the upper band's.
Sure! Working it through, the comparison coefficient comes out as 1.04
